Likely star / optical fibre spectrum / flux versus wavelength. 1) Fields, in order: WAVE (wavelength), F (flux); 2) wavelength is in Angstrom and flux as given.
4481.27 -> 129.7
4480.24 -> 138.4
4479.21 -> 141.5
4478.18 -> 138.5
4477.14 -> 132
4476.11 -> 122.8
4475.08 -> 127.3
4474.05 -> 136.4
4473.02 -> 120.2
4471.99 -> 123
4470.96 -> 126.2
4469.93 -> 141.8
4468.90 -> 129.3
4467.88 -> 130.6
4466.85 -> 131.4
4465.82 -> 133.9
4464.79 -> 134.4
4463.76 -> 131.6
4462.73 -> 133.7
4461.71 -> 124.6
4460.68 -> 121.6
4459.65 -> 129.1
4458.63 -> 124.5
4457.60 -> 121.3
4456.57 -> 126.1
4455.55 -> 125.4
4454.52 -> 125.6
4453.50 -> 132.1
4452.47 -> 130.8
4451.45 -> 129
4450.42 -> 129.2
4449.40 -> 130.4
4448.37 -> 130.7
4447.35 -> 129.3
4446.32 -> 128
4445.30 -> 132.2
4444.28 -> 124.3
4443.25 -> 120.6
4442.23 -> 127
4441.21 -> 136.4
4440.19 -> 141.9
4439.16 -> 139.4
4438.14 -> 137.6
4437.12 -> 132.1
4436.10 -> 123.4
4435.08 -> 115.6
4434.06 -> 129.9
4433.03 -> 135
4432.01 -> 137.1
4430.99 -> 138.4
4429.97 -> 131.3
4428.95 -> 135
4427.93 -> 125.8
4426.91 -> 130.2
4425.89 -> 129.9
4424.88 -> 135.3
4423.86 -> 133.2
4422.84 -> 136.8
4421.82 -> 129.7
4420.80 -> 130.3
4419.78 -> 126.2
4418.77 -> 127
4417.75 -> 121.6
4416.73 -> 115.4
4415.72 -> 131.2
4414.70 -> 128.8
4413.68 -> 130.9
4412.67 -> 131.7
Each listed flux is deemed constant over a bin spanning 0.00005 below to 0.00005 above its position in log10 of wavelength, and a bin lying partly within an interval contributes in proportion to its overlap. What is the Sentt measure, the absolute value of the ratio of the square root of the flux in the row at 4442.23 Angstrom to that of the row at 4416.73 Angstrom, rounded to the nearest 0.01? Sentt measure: 1.05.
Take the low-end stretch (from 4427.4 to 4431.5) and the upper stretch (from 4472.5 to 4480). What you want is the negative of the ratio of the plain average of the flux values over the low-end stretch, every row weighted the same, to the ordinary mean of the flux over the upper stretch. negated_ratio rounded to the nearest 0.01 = -1.01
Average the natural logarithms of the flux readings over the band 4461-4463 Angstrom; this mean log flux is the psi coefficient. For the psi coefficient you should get 4.86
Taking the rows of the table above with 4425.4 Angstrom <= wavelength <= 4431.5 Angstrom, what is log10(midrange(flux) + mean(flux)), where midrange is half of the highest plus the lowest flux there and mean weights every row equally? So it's 2.421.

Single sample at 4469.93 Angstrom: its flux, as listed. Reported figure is 141.8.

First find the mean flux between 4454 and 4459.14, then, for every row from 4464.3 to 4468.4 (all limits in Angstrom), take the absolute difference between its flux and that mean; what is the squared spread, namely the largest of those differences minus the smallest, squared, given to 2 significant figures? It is 14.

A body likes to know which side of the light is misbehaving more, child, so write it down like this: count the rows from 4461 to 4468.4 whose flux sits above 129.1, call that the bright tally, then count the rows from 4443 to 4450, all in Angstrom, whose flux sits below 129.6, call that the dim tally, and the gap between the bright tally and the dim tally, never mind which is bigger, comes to 2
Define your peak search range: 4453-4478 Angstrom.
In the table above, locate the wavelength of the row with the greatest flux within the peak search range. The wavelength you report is 4469.93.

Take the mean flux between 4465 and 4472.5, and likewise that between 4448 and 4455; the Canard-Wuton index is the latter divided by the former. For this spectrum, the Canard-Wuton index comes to 0.99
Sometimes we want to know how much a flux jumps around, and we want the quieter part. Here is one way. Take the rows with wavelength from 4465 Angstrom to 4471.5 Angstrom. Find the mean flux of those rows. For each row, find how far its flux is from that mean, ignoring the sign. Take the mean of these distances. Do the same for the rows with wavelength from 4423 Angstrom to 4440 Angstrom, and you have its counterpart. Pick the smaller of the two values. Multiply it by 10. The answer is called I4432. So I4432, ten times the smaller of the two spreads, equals 38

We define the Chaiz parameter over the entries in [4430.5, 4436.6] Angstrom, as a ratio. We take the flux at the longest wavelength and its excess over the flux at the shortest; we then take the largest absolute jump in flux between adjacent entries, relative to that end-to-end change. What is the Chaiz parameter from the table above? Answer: -1.0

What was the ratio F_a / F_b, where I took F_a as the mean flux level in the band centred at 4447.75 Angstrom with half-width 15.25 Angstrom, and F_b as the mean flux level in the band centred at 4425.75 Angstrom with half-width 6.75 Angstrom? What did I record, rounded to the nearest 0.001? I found 0.975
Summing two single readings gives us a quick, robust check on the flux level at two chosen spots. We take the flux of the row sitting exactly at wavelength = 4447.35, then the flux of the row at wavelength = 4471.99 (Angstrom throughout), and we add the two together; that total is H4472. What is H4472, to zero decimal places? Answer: 252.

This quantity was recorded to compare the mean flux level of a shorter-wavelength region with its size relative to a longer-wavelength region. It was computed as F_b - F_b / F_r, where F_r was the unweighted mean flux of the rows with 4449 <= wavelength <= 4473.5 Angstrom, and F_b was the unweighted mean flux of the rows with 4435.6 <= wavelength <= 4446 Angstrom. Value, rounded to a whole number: 130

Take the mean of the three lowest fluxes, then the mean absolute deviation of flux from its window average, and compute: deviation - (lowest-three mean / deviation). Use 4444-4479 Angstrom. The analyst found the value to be -27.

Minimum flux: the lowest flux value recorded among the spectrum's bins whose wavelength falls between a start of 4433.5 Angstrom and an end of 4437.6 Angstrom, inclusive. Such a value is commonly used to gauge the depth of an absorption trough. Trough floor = 115.6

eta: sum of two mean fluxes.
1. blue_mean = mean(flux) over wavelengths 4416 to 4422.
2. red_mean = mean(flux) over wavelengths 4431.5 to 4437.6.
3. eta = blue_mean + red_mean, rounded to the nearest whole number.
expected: 254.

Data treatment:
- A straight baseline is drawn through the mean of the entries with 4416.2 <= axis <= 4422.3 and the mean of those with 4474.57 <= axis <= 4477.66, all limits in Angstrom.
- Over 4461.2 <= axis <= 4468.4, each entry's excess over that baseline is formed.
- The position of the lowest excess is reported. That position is 4461.71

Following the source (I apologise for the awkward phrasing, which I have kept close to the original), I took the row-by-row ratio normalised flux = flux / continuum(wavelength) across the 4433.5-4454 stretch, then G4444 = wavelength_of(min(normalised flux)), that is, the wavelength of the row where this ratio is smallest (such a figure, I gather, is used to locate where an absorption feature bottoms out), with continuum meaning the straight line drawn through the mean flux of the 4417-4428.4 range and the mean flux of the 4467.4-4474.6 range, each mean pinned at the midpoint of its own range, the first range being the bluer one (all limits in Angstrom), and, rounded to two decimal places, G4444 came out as 4435.08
